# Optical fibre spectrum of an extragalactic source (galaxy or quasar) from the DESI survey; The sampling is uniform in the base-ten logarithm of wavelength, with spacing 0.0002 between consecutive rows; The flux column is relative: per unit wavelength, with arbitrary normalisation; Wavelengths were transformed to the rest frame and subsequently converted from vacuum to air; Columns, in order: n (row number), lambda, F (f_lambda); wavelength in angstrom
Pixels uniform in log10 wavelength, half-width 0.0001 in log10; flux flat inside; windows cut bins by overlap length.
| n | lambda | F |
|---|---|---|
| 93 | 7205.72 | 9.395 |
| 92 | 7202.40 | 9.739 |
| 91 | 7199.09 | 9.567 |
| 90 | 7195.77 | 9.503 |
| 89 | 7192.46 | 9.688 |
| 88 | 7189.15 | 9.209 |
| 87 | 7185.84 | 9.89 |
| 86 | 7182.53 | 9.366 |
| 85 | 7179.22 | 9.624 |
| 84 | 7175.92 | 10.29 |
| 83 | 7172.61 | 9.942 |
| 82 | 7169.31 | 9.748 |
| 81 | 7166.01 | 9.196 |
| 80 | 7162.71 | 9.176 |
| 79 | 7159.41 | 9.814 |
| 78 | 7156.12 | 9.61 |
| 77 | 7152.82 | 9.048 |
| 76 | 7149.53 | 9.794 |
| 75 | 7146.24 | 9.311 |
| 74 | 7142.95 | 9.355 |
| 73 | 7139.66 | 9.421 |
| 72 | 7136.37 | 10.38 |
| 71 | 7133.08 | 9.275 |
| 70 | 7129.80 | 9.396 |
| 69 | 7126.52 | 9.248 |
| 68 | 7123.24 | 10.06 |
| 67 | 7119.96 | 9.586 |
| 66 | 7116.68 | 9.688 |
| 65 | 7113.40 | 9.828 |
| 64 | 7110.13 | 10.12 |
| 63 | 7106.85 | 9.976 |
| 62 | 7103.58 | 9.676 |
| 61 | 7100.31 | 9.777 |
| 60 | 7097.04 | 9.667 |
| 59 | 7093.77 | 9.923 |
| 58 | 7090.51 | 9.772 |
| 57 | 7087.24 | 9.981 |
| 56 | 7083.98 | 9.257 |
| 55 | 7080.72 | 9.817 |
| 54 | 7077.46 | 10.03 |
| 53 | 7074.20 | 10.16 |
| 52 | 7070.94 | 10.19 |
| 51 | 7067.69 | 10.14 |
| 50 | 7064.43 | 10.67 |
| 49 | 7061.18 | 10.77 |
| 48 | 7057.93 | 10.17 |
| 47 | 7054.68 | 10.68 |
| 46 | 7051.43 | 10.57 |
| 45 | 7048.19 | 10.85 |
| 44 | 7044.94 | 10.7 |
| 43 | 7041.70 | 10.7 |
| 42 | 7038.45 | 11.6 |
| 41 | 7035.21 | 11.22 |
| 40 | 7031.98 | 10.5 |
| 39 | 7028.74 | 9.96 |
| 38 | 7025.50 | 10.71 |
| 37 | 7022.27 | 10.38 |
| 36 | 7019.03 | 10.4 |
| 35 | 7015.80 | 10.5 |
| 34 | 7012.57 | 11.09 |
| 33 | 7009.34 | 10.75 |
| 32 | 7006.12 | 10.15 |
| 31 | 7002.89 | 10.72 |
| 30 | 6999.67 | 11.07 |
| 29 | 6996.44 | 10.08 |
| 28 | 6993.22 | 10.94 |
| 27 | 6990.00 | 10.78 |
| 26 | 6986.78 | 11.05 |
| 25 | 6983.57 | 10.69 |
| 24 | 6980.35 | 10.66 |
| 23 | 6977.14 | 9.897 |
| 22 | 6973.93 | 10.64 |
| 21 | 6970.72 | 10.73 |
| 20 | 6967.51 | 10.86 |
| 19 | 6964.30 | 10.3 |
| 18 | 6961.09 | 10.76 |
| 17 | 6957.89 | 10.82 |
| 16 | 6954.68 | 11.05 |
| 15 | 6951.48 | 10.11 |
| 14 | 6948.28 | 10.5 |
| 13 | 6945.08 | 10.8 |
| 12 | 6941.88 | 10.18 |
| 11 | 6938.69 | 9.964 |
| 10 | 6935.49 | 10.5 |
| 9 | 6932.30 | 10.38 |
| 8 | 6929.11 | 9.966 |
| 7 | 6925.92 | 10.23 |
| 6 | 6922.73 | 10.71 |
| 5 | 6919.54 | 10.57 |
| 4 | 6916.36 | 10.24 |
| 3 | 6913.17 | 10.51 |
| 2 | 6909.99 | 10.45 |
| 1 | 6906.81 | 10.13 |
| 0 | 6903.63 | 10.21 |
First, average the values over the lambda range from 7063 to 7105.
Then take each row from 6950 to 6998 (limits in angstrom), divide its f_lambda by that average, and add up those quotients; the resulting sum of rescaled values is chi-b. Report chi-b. 16.1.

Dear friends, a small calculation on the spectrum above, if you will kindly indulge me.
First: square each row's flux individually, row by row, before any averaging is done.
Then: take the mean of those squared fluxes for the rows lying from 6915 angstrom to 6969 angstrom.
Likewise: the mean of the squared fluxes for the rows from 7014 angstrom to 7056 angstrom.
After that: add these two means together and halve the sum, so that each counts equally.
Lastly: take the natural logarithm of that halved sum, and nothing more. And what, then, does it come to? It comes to 4.72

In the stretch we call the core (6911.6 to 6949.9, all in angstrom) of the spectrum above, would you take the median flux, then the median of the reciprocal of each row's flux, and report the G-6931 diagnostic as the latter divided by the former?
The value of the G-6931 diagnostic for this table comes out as 0.0092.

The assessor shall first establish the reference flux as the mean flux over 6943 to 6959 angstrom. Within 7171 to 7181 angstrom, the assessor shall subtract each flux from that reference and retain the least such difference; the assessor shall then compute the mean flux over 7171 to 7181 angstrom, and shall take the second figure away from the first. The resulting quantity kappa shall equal -9.6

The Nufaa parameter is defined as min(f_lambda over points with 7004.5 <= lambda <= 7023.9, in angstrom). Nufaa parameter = 10.15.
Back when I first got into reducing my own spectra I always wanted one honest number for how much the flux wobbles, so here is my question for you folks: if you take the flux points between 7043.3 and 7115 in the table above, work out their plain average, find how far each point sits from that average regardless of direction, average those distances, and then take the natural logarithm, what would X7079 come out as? -1.10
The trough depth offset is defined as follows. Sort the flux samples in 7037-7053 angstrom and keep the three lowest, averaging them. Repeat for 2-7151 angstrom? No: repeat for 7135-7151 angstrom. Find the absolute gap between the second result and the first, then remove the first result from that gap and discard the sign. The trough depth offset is 9.36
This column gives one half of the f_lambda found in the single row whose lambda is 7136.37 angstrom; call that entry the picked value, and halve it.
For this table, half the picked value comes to 5.19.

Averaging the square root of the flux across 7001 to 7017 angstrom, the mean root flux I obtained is 3.26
